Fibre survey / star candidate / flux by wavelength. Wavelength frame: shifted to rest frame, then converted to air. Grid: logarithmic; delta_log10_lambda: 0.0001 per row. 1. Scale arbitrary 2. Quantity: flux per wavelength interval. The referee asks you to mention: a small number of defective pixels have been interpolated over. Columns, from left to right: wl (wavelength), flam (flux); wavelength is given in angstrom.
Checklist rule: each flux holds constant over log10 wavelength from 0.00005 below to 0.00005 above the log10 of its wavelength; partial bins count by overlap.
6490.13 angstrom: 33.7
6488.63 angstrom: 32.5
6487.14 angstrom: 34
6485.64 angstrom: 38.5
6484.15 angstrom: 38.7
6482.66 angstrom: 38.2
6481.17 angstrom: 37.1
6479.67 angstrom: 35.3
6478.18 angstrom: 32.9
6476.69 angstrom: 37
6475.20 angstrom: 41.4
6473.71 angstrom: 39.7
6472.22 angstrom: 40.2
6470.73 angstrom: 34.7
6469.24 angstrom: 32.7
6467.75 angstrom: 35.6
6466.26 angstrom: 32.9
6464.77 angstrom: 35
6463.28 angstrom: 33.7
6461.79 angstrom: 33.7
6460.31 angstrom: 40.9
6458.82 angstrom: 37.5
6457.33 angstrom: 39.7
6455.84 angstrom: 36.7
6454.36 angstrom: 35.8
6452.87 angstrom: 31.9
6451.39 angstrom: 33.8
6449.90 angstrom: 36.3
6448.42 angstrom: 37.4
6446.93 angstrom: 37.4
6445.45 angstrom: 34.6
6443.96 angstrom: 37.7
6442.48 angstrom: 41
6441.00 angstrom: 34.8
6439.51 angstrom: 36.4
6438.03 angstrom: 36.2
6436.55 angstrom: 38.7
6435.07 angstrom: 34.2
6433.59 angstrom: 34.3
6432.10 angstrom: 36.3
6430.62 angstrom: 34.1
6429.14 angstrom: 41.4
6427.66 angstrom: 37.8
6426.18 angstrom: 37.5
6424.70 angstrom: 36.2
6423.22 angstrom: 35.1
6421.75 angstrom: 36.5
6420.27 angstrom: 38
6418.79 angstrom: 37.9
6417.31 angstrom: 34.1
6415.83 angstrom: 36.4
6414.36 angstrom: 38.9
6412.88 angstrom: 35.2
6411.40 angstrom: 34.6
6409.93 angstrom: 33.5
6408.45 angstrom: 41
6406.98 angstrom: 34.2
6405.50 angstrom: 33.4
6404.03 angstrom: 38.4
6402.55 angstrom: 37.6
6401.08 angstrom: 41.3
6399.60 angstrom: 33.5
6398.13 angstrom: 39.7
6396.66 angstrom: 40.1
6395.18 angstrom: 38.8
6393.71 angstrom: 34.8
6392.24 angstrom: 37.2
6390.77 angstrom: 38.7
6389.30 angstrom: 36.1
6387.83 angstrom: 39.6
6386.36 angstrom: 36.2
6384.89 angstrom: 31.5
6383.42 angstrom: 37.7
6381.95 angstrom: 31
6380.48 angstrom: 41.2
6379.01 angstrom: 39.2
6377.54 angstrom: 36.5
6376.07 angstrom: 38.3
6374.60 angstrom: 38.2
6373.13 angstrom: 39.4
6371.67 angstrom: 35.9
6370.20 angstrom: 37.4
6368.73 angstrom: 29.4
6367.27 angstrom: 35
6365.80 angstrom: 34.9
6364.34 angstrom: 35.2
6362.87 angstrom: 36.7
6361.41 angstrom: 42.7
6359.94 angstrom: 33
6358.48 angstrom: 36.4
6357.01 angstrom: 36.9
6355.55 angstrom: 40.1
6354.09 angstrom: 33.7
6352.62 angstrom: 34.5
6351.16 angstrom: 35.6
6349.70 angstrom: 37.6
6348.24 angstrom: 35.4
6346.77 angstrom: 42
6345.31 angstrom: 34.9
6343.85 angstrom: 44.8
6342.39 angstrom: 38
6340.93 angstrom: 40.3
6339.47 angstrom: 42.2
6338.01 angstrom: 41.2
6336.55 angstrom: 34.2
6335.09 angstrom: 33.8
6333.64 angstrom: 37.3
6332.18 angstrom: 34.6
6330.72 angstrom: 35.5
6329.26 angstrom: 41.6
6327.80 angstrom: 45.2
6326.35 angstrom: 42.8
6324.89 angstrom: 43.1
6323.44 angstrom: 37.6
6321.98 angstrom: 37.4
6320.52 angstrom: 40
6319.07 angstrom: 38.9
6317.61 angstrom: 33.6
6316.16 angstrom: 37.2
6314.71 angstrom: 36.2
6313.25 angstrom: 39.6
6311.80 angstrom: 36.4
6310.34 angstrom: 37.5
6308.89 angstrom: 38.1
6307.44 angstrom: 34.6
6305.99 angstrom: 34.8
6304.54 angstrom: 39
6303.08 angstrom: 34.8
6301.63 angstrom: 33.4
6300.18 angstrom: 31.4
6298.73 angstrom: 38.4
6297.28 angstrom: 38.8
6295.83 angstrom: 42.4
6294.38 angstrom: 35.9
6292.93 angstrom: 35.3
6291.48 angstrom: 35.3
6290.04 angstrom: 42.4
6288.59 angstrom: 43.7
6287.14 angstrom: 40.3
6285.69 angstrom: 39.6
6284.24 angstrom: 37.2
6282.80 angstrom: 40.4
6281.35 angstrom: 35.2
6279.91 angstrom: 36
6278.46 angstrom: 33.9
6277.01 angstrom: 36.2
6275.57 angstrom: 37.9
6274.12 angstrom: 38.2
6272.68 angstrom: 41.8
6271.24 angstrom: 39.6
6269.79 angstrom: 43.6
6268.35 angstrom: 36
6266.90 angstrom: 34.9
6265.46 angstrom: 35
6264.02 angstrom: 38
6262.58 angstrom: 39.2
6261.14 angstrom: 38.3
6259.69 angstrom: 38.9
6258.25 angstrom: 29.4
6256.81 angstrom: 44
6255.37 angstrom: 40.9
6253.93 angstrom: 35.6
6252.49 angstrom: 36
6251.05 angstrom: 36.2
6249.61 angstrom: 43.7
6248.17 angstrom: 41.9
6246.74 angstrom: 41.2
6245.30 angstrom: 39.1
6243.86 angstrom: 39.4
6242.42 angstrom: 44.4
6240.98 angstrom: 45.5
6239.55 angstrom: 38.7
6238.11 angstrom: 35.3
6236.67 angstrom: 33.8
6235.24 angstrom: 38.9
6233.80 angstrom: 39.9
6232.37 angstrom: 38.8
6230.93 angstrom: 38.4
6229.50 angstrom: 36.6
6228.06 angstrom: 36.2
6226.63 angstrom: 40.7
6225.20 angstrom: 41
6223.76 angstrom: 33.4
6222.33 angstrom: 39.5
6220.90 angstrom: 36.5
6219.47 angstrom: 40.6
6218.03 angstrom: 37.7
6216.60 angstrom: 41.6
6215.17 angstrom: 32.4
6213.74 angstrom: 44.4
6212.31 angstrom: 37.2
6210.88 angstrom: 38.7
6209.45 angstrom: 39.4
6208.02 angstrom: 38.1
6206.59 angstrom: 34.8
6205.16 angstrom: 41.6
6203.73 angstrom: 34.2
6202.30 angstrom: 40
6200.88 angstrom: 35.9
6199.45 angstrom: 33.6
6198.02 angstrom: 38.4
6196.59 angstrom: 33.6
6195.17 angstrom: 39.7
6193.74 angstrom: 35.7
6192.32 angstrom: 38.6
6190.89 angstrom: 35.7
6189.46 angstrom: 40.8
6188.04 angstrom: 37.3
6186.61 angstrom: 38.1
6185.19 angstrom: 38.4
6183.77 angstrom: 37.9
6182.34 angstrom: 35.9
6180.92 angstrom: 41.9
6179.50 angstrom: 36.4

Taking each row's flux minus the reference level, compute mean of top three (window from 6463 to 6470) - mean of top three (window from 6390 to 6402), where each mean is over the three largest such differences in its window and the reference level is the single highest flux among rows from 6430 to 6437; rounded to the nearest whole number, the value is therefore -6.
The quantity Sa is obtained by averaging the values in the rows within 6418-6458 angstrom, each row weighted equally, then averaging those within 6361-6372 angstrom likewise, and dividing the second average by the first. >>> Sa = 0.98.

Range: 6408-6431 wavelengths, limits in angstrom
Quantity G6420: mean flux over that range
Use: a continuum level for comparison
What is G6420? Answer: 36.8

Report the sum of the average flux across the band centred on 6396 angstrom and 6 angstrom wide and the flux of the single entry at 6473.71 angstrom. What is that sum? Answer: 78.0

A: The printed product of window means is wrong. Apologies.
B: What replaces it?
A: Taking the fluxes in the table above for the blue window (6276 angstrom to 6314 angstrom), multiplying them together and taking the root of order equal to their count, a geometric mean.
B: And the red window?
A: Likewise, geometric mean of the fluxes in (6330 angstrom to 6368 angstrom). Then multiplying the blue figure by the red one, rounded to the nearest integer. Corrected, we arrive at 1378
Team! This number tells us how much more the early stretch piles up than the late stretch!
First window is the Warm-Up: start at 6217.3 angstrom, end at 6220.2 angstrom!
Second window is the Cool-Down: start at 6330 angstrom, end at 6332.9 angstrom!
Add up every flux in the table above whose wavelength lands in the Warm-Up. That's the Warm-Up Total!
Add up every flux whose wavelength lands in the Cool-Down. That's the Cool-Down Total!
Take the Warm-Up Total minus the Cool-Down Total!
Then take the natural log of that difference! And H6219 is 2.1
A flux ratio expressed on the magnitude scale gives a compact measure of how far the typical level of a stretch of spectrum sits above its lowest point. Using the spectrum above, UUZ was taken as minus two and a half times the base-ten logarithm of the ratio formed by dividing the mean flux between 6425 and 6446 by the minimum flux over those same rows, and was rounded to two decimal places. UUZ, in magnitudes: -0.08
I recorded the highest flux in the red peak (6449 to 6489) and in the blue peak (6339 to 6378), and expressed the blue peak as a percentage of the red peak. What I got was 108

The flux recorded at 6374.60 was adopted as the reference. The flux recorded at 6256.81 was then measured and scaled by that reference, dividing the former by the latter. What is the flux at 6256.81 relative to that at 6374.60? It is 1.15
